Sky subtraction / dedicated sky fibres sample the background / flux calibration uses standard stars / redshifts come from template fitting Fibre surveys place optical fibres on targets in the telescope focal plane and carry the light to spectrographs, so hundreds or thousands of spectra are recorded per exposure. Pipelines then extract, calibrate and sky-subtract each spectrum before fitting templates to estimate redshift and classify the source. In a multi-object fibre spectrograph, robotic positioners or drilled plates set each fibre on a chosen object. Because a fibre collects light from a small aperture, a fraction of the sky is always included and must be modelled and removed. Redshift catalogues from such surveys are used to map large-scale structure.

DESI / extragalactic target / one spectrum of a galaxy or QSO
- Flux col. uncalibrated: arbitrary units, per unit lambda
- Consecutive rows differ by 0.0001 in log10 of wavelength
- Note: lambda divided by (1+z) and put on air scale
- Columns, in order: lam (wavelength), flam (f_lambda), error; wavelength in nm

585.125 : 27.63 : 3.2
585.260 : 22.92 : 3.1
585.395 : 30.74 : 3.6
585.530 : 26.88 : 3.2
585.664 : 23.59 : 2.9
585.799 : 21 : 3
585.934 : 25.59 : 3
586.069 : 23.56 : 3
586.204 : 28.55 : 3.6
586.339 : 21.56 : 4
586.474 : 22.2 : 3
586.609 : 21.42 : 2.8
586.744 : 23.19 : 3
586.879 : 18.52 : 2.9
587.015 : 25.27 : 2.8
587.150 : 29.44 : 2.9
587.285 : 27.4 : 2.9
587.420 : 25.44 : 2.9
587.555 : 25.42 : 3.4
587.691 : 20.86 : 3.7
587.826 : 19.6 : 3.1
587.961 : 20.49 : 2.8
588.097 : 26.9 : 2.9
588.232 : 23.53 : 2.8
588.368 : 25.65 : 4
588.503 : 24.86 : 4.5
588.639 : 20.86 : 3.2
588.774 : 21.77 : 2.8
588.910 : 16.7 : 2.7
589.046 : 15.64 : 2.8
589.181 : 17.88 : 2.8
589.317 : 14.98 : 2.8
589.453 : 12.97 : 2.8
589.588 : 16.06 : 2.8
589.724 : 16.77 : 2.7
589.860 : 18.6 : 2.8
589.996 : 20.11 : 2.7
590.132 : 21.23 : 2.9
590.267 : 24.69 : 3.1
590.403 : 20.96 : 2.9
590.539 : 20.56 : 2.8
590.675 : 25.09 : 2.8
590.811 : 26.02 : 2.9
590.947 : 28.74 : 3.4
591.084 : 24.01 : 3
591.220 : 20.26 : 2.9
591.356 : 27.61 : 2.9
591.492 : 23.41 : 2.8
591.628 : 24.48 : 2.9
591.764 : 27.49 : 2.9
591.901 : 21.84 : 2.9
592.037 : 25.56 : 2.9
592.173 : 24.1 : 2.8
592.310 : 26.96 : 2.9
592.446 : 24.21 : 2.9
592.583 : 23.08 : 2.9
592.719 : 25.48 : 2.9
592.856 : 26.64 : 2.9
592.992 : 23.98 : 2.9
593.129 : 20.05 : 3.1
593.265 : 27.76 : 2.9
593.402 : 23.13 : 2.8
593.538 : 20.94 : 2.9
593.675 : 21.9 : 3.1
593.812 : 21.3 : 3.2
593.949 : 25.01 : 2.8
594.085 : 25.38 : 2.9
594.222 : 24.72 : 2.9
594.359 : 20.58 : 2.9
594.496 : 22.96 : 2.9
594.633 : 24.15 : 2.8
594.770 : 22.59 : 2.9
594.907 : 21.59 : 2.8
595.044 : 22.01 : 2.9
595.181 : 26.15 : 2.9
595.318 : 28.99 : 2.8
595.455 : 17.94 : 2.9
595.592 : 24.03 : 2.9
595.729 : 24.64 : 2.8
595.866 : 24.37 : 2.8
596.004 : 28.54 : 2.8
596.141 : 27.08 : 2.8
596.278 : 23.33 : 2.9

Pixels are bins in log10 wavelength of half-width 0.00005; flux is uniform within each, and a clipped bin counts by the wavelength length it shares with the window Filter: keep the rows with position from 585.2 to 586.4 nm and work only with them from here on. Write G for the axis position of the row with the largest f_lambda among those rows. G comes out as 585.395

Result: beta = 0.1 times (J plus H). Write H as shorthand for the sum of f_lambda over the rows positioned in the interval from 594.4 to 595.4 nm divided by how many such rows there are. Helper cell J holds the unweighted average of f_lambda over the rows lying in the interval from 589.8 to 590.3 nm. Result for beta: 4.5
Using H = 24.1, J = 21.2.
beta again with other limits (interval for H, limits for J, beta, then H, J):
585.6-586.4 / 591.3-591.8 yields 5.0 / 24.0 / 25.7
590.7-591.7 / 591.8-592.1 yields 4.9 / 24.9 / 23.7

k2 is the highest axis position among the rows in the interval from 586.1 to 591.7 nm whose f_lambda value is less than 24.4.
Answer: 591.492 nm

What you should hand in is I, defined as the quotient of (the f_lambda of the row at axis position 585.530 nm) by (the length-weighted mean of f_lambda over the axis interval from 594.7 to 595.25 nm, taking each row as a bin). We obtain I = 1.16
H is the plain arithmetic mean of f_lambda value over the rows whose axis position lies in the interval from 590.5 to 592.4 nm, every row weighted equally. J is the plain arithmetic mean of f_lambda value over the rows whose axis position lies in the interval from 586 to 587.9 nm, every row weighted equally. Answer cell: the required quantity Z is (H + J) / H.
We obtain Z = 1.96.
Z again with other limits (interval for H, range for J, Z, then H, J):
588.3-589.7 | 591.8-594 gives 2.27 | 18.7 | 23.9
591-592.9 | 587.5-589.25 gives 1.87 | 24.7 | 21.6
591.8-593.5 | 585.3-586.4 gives 2.03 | 24.4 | 25.2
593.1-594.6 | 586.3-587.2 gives 2.00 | 23.1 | 23.1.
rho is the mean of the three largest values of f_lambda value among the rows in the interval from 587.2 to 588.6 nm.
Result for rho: 27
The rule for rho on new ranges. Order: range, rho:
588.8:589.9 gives 18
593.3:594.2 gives 25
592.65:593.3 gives 27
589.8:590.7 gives 24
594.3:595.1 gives 23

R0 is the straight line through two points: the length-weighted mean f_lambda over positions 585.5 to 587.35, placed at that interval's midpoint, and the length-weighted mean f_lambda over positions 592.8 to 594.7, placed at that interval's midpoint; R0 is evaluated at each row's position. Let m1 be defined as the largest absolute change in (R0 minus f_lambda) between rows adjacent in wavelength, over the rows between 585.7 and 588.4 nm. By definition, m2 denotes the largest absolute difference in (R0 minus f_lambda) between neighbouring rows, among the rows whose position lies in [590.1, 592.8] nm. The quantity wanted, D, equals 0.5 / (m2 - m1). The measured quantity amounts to 1.3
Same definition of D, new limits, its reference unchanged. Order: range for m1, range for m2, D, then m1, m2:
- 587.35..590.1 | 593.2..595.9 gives 0.1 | 6.4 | 11.0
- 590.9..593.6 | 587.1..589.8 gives -0.4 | 7.7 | 6.4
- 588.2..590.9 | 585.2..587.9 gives 0.2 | 5.1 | 7.8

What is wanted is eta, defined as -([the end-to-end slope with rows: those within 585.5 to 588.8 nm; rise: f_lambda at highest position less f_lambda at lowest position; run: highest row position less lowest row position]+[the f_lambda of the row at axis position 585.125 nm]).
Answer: -26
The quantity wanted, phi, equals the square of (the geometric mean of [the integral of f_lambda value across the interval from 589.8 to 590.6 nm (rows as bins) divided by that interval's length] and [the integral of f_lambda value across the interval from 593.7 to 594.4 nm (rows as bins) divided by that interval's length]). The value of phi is 493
